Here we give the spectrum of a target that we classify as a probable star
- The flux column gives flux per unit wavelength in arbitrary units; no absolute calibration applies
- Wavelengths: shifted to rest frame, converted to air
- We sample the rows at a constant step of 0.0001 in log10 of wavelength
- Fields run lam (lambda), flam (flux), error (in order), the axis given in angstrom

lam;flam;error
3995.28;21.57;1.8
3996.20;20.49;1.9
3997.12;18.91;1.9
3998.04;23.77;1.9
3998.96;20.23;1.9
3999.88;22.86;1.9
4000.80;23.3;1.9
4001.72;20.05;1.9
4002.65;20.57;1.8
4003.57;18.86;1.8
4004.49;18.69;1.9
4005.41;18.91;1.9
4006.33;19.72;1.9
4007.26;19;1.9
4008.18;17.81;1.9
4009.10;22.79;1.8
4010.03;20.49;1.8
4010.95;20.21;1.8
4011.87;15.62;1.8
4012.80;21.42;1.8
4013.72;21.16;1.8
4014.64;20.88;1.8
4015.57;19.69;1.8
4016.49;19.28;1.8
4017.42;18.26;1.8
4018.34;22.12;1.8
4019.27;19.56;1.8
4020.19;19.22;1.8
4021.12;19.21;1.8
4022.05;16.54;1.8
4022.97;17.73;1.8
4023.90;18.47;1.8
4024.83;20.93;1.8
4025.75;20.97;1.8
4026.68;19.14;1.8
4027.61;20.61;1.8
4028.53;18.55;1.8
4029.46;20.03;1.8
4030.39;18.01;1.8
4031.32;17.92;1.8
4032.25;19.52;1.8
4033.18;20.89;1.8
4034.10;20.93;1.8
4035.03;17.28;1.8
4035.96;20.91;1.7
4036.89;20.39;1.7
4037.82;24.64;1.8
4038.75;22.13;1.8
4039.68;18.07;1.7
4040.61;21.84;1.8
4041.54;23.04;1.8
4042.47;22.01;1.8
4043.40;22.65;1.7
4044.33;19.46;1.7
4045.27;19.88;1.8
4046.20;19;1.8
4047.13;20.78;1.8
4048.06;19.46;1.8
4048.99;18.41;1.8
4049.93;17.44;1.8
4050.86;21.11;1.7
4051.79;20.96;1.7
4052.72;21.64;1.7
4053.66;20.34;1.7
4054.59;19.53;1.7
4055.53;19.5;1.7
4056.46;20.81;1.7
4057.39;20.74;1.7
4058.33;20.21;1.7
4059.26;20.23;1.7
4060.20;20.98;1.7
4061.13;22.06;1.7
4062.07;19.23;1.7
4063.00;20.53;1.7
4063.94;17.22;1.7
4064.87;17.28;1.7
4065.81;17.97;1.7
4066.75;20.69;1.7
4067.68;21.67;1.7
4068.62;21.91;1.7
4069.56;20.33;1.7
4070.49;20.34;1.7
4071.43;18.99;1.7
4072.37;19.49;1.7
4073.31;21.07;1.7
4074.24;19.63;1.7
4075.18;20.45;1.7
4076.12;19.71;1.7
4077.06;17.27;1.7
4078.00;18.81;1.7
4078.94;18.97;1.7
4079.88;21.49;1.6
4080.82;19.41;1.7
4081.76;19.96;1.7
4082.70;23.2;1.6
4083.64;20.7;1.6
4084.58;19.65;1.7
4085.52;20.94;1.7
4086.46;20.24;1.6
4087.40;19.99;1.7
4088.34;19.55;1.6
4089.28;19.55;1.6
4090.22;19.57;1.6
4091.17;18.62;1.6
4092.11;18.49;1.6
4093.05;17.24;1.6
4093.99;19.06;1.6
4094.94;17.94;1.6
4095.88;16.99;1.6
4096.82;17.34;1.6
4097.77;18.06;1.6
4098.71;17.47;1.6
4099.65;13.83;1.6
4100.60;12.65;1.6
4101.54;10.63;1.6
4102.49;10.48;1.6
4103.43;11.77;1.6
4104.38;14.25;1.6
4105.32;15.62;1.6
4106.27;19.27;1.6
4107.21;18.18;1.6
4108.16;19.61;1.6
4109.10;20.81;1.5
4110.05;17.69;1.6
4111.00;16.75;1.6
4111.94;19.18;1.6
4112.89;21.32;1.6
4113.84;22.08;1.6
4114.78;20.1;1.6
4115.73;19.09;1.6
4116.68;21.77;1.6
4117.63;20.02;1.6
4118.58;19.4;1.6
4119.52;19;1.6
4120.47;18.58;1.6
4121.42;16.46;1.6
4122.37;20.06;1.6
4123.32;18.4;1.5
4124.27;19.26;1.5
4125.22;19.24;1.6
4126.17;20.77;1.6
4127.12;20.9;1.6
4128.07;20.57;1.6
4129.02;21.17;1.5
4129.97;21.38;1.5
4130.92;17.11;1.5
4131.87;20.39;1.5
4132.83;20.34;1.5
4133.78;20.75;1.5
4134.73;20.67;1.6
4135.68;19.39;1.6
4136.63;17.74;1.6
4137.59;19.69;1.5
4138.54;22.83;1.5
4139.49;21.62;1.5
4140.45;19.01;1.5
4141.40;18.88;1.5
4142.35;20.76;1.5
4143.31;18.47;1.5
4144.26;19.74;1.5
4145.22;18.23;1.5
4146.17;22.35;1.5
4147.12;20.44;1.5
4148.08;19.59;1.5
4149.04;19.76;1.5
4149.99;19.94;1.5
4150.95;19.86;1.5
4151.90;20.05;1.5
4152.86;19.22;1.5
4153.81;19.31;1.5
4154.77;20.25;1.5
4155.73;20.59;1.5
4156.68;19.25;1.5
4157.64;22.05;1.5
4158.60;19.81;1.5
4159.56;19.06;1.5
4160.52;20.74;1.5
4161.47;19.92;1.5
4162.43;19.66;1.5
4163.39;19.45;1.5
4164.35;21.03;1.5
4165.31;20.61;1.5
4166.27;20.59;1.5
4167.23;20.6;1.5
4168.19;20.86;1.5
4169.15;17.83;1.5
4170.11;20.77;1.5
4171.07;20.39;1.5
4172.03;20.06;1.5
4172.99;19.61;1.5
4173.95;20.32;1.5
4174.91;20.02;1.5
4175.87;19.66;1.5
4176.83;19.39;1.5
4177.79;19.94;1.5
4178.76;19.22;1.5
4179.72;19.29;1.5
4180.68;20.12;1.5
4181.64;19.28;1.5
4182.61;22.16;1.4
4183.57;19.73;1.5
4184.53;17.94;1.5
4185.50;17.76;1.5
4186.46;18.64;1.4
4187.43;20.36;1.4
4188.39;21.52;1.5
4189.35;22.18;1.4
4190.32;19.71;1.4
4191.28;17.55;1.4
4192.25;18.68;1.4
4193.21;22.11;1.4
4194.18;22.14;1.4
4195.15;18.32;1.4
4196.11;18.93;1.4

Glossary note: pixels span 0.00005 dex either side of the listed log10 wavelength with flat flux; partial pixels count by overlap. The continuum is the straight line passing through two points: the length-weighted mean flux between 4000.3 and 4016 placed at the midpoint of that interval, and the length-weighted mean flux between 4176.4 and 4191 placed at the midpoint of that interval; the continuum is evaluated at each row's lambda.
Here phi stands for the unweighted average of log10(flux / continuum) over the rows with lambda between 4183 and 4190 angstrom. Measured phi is -0.003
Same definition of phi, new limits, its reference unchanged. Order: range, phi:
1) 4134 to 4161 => 0.003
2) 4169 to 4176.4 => 0.000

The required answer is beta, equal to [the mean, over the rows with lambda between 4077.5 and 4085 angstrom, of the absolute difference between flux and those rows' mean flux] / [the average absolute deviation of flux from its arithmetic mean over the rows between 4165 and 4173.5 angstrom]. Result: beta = 1.7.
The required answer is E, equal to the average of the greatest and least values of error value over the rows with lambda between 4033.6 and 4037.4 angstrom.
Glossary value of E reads 1.75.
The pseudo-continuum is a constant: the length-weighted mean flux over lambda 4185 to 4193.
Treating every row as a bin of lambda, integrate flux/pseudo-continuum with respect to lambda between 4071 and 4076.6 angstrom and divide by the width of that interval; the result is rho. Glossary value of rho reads 1.01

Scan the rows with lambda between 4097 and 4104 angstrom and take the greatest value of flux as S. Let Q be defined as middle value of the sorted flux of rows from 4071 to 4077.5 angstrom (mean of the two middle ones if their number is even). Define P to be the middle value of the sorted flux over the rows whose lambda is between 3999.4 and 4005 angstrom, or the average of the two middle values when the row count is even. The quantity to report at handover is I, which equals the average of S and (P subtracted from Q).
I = 8.7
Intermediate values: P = 20.3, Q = 19.6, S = 18.06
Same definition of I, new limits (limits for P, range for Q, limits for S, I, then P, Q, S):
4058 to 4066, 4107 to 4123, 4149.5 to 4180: 10.6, 20.2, 19.4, 22.05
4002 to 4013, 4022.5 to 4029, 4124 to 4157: 11.3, 19.4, 19.1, 22.83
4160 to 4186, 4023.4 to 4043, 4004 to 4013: 11.7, 19.9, 20.6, 22.79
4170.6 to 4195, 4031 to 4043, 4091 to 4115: 11.6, 19.7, 20.9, 22.08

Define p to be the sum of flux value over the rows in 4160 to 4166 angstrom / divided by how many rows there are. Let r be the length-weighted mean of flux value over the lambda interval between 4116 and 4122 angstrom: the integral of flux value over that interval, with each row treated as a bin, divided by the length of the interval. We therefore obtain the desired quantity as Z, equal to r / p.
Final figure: 0.95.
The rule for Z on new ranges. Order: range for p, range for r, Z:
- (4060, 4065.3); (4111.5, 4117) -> 1.05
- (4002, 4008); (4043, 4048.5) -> 1.05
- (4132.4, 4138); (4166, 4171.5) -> 1.02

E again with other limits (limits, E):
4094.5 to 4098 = 1.60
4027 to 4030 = 1.80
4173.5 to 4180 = 1.50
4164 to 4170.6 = 1.50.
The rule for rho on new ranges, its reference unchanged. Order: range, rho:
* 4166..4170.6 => 1.02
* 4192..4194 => 1.06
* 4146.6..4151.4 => 1.01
